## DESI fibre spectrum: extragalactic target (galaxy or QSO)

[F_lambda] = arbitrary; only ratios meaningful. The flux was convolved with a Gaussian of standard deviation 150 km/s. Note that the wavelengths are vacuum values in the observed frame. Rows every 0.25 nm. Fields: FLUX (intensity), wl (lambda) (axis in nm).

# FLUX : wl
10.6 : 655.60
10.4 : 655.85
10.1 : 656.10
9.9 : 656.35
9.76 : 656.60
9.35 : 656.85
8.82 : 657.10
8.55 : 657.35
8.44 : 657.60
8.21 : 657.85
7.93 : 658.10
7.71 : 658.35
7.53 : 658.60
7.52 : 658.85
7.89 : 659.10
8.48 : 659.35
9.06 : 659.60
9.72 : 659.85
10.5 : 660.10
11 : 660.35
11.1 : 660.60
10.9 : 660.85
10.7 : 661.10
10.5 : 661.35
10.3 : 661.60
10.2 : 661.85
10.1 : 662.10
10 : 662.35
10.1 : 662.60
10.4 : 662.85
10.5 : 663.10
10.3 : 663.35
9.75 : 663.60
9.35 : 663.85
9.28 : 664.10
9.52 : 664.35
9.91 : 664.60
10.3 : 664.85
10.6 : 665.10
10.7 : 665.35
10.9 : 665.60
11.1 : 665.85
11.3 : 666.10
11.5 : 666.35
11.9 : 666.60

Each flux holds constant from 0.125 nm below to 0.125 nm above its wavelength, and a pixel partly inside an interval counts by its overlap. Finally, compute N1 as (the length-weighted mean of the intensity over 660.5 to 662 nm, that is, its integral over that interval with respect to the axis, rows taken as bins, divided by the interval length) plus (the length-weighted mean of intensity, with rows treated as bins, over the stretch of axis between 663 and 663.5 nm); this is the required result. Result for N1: 21.0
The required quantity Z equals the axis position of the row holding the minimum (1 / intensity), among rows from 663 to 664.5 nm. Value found 663.10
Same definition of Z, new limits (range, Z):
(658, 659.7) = 659.60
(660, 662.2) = 660.60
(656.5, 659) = 656.60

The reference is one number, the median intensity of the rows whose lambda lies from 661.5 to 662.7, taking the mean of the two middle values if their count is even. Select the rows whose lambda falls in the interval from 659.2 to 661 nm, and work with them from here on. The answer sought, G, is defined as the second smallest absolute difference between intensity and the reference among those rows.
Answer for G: 0.40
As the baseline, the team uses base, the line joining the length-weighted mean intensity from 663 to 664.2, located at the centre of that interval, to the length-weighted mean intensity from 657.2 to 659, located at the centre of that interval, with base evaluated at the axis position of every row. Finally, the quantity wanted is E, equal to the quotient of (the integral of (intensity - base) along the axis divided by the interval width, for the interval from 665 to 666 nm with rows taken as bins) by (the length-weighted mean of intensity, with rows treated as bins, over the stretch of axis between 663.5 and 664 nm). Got 0.039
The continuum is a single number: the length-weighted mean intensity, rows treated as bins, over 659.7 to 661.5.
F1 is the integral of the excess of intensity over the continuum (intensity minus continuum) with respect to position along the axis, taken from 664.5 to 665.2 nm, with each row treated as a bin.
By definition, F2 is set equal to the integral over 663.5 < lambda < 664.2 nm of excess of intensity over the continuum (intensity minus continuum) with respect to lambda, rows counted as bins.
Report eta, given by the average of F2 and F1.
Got -0.5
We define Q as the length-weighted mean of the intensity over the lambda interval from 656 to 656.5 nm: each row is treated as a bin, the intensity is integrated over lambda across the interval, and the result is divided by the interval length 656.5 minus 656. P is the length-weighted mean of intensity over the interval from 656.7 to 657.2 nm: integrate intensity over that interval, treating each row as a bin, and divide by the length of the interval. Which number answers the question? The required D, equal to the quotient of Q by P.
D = 1.09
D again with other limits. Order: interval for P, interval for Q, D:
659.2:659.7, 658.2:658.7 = 0.88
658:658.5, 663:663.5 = 1.33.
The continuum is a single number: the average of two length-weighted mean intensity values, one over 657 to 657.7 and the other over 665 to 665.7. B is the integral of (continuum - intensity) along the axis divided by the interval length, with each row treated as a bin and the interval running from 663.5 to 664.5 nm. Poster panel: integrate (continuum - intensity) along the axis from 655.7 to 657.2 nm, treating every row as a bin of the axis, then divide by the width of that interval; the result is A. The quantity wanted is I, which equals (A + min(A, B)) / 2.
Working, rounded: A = -0.08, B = 0.19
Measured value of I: -0.08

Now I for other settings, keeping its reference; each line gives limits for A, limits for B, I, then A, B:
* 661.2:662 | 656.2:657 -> -0.67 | -0.67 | 0.01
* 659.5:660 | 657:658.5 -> 0.20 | 0.20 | 1.41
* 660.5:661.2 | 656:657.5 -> -1.23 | -1.23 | 0.28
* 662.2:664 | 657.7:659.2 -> -0.38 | -0.38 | 1.86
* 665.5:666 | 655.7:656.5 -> -1.35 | -1.35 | -0.47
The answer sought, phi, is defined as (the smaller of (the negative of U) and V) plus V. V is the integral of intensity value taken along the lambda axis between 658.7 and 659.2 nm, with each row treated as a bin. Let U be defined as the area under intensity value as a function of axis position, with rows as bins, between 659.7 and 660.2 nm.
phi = -1.2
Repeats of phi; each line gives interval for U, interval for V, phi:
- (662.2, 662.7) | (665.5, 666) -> 0.5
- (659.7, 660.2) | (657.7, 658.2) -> -1.0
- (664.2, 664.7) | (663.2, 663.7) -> 0.2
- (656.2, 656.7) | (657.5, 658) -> -0.8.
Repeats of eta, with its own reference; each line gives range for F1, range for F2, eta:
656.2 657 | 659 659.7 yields -1.1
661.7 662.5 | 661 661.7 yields -0.2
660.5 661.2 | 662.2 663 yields -0.1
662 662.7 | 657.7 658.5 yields -1.3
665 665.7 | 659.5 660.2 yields -0.3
